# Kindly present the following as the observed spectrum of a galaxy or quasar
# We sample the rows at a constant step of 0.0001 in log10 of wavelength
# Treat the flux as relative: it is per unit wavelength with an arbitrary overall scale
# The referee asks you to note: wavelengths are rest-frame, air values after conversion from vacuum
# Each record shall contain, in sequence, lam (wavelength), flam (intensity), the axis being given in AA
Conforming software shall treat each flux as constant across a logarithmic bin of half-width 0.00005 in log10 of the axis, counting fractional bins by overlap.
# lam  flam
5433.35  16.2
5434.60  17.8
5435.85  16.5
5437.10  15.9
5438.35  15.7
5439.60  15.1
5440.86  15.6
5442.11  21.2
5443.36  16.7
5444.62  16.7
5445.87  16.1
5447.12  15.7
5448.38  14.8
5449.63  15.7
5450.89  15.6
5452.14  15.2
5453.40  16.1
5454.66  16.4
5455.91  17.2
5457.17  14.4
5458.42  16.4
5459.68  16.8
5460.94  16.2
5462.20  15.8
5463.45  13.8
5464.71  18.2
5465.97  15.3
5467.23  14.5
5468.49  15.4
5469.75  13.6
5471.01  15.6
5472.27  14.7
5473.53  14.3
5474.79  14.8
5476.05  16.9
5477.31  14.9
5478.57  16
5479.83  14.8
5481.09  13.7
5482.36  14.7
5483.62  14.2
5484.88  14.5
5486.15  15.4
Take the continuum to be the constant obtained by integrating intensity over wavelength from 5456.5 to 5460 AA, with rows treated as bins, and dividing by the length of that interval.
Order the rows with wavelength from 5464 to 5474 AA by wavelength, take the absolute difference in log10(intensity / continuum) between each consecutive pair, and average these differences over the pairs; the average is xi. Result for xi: 0.039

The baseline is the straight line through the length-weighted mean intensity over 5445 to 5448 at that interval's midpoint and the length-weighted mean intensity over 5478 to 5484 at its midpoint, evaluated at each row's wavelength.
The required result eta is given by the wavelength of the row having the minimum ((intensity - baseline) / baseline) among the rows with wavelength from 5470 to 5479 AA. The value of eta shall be 5473.53 AA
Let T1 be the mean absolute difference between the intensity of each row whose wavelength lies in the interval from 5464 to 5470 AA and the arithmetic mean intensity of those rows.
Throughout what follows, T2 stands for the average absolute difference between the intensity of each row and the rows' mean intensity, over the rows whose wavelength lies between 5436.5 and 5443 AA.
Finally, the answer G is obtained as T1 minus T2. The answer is -0.7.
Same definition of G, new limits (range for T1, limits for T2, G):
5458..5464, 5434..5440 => 0.0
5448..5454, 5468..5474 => -0.2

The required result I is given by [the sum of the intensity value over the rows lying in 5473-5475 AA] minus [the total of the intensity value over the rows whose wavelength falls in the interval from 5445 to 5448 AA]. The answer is -2.7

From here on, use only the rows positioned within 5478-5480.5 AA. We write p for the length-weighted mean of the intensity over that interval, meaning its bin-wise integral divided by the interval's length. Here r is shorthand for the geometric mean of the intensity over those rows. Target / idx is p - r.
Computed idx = -0.01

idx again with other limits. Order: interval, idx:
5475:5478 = -0.10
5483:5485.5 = 0.02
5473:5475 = -0.03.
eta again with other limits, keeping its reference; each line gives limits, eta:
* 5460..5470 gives 5469.75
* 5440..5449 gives 5448.38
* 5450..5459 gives 5457.17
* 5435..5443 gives 5439.60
